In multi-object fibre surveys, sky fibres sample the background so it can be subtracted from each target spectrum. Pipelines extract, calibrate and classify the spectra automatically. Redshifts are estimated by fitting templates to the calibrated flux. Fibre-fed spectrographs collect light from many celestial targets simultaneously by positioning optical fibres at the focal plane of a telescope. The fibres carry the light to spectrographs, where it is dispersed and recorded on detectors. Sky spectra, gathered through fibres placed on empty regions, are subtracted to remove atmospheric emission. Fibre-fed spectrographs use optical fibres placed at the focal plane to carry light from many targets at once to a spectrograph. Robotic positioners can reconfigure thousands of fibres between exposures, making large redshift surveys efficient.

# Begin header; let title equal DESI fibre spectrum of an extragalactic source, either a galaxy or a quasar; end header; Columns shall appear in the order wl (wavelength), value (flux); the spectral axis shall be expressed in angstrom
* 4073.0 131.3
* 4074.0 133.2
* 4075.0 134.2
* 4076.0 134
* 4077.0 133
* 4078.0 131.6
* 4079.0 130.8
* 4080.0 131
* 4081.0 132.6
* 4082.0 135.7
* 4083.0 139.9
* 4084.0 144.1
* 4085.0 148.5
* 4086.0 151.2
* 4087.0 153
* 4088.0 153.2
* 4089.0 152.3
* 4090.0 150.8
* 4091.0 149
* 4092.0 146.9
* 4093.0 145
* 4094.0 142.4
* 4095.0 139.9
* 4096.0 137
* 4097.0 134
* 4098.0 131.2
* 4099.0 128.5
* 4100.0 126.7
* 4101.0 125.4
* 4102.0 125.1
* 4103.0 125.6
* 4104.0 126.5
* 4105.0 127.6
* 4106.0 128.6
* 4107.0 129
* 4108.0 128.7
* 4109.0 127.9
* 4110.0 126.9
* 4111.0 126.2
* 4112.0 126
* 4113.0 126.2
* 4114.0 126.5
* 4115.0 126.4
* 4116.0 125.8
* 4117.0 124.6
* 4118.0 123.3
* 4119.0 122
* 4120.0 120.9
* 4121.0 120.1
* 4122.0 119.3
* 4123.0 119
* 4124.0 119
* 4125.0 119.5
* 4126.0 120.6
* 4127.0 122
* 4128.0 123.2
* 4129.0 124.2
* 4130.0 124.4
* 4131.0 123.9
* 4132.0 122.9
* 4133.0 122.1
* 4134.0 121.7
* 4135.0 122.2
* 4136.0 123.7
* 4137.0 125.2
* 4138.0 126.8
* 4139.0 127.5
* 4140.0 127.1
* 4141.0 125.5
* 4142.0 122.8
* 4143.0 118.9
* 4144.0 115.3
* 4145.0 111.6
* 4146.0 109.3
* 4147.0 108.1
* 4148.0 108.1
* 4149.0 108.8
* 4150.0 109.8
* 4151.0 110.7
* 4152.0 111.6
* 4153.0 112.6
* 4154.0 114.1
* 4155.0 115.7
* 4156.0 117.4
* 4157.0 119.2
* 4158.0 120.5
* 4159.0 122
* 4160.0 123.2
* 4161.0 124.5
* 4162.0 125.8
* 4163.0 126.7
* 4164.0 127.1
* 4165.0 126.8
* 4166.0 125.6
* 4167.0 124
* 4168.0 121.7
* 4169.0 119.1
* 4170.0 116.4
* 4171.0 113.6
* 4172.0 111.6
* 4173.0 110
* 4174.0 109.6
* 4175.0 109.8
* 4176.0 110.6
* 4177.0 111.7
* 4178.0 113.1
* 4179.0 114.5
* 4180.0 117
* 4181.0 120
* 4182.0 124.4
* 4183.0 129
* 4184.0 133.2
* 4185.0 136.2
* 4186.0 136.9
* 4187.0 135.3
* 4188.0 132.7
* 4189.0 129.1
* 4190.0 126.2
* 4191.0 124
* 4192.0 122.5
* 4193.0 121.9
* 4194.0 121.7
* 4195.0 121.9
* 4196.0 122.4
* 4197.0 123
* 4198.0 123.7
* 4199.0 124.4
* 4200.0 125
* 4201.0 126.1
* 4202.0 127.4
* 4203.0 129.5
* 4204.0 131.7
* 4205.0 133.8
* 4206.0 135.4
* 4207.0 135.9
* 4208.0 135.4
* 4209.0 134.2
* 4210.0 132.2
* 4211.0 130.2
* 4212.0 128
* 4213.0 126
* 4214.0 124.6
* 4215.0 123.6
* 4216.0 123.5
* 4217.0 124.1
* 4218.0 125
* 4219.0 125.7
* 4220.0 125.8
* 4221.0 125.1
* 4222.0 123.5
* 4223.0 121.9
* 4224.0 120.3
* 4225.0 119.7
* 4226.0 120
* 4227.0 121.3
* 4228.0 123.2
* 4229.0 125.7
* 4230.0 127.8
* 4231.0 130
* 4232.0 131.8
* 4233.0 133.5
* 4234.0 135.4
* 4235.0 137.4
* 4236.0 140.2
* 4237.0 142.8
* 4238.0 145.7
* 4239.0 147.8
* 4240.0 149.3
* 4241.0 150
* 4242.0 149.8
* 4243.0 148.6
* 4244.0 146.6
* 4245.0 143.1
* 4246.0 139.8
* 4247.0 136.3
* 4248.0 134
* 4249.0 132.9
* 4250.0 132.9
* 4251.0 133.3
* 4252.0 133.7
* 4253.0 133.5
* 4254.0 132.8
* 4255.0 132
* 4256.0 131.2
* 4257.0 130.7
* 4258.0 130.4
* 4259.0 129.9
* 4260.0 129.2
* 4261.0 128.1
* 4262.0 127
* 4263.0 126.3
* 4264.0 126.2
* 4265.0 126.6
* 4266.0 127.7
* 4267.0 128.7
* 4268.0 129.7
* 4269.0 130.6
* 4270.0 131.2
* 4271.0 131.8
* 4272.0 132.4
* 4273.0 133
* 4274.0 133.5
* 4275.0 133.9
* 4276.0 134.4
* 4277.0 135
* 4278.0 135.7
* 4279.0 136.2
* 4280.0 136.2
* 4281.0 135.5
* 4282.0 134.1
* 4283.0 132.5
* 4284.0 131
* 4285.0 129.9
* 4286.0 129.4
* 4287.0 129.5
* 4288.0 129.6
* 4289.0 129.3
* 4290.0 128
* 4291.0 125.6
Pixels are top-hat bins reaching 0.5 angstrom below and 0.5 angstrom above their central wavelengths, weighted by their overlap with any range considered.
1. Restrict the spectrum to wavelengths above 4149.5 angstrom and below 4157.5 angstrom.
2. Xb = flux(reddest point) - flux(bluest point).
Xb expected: 9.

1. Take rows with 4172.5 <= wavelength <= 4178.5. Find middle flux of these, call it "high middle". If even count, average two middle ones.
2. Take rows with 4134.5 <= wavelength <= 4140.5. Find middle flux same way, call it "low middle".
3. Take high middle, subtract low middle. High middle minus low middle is -16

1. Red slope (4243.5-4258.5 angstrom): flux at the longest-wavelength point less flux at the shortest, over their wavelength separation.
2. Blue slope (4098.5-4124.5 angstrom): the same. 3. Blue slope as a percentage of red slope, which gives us 33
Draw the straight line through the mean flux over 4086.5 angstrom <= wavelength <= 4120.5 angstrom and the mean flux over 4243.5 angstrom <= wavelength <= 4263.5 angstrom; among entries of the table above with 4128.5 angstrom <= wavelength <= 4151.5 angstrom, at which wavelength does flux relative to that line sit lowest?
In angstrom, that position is 4148.0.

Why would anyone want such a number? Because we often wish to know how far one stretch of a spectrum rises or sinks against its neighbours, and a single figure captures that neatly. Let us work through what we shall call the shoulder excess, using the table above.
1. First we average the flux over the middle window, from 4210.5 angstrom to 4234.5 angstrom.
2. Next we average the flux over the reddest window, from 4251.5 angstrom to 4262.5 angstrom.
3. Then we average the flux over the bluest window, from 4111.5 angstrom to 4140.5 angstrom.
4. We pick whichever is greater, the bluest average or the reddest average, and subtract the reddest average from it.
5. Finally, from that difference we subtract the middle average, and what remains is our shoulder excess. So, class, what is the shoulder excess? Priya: -126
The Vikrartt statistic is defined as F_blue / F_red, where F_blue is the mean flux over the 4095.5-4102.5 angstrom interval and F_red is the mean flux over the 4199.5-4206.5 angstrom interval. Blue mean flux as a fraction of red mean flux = 1.00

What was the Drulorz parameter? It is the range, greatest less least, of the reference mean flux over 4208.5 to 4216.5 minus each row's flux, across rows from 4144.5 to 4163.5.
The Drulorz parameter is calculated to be 19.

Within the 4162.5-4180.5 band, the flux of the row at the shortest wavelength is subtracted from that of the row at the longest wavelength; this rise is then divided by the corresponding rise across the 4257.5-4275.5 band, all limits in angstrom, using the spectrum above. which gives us -2.8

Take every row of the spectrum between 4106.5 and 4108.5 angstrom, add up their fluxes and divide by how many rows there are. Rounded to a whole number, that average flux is 129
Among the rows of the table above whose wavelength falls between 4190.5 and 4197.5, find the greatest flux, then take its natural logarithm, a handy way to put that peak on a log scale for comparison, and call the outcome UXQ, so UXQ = 4.82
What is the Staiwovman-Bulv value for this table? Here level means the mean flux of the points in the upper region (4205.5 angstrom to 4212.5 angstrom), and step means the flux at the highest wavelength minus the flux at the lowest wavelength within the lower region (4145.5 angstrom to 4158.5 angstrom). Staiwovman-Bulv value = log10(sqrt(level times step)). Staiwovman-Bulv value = 1.59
